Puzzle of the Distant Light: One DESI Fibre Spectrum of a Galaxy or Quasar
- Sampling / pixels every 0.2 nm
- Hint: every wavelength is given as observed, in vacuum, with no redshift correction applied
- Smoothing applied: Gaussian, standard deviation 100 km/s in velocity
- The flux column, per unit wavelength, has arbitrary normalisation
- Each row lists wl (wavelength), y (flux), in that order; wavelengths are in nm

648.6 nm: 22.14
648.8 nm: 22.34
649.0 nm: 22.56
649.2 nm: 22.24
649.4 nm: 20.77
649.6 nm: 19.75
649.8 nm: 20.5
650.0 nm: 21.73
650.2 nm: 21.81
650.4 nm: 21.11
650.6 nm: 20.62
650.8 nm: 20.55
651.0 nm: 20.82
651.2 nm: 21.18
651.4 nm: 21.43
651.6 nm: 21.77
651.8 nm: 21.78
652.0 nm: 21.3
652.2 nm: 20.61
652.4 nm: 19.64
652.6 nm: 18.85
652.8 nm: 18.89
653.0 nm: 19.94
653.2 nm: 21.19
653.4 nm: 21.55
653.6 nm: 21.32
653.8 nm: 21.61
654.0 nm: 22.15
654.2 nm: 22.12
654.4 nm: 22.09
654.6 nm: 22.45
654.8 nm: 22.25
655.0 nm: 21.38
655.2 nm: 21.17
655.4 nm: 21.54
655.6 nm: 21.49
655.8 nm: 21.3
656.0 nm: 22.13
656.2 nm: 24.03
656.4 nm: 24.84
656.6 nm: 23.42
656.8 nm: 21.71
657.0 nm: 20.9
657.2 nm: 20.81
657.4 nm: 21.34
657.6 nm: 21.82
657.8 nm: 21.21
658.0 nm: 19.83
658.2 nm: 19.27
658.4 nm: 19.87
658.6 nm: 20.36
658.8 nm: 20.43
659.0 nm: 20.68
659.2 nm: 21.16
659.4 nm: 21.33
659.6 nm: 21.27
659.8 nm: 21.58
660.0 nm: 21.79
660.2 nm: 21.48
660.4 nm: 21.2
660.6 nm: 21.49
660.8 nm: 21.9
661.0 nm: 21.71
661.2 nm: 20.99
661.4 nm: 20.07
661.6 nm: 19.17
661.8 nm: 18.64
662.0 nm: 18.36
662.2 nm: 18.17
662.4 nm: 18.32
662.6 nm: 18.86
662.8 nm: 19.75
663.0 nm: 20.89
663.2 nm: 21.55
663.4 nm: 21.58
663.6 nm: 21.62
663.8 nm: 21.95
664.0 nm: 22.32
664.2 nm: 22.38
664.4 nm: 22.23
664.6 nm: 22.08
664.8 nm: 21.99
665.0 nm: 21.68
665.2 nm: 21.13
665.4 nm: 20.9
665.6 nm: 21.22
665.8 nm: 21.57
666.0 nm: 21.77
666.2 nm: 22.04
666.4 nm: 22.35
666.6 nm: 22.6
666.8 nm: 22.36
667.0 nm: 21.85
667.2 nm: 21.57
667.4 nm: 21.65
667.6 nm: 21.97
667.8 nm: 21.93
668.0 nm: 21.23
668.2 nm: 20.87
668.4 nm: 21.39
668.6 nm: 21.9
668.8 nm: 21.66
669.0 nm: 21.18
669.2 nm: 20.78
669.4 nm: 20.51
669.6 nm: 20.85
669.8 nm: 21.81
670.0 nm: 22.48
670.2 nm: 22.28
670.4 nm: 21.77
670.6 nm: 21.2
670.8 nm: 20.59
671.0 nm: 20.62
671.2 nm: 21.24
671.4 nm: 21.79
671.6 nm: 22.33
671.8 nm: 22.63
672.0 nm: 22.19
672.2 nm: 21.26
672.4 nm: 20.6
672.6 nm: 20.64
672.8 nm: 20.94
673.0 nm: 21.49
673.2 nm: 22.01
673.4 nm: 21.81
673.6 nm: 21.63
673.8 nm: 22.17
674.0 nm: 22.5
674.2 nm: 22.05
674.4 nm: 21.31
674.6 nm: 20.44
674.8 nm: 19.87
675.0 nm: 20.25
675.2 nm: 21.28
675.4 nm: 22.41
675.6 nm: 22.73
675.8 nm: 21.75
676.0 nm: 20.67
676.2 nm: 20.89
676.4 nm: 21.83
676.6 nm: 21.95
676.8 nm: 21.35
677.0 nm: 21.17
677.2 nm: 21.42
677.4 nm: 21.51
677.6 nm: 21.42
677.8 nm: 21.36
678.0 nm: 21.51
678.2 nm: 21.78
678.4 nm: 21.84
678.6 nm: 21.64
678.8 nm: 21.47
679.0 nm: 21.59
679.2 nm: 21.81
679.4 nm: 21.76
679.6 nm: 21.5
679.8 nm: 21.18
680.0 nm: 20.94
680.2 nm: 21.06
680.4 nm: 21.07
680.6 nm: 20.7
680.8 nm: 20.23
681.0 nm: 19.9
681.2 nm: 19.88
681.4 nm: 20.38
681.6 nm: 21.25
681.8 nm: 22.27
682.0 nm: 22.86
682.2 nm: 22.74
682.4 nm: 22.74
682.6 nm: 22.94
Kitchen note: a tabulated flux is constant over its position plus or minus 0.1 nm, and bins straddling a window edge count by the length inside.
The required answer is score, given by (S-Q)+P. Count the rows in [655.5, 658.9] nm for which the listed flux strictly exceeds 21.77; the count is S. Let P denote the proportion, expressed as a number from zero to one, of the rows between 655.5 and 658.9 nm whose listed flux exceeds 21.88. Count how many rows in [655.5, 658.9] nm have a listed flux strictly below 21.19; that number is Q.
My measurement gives -2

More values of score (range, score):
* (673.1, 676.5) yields 3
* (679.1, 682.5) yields -4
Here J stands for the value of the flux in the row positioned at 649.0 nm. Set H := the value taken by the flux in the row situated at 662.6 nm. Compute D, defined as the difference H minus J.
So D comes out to -3.7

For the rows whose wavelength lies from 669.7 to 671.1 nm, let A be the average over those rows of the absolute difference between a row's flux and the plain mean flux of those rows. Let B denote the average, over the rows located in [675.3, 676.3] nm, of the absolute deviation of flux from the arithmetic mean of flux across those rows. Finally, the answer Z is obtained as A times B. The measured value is 0.46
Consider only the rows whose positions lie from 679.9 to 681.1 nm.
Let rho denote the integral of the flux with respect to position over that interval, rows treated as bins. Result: 25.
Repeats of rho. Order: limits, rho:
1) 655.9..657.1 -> 27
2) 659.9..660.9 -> 22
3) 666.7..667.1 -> 9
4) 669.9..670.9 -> 22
